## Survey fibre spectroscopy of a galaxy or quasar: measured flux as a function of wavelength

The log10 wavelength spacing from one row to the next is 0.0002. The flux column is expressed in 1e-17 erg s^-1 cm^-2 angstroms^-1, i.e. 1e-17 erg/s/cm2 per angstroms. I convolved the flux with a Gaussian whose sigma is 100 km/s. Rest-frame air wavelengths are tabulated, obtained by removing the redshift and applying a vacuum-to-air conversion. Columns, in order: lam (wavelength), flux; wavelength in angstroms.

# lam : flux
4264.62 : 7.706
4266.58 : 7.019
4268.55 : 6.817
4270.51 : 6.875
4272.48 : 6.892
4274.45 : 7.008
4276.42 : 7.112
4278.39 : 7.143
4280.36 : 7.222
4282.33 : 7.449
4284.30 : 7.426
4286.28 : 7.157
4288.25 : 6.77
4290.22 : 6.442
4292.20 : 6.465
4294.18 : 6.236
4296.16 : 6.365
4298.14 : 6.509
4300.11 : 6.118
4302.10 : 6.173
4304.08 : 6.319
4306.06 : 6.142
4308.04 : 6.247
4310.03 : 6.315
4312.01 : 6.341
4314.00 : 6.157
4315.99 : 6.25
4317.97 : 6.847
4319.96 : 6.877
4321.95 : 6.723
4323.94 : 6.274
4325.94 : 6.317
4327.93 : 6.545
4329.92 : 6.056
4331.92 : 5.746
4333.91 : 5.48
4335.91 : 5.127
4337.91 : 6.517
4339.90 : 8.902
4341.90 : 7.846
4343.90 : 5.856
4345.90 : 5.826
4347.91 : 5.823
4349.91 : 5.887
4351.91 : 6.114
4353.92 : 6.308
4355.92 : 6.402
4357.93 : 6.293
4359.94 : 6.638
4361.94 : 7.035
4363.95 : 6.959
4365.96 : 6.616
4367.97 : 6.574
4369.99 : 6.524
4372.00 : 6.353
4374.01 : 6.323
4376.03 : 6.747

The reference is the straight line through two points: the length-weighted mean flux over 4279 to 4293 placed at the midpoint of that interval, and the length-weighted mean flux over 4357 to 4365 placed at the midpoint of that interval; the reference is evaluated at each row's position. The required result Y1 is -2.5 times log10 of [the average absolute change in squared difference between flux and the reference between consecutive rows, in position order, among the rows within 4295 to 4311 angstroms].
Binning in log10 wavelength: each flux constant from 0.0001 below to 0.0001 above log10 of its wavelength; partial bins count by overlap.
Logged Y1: 1.7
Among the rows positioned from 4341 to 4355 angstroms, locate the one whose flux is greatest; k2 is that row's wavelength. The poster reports 4341.90 angstroms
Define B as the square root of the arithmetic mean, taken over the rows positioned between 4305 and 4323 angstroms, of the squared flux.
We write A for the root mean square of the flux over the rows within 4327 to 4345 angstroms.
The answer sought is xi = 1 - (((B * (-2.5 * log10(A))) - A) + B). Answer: 14.3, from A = 6.55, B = 6.44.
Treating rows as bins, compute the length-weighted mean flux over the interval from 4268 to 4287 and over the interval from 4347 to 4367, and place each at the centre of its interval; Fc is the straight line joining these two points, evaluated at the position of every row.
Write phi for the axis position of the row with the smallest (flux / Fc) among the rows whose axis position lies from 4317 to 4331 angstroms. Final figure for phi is 4329.92 angstroms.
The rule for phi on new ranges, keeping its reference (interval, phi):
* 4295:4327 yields 4300.11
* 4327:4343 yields 4335.91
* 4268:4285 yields 4268.55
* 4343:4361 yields 4345.90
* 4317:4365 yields 4335.91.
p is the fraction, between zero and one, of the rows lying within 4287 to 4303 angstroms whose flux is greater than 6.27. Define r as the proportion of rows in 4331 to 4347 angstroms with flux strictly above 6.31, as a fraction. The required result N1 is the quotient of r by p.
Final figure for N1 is 0.6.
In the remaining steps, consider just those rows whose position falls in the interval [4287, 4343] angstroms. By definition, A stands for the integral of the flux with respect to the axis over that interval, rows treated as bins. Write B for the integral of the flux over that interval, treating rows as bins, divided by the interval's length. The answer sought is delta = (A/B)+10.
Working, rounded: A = 360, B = 6.44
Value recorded 66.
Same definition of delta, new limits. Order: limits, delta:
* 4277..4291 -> 24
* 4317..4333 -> 26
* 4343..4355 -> 22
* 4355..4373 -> 28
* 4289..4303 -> 24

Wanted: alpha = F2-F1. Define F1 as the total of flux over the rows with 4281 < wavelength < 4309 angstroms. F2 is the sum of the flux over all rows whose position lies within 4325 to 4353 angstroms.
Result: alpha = -4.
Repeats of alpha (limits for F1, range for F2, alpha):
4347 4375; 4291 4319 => -1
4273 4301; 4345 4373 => -6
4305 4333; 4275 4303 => 6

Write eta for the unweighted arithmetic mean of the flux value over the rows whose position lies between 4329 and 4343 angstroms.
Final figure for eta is 6.52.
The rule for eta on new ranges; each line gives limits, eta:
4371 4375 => 6.34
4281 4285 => 7.44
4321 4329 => 6.46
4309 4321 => 6.46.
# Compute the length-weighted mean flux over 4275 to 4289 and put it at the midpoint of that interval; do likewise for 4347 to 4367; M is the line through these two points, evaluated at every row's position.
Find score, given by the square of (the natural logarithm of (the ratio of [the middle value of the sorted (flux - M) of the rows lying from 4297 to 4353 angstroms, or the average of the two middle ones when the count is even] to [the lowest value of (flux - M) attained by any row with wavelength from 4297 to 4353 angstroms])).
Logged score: 0.87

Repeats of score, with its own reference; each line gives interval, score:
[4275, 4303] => 0.51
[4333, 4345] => 1.80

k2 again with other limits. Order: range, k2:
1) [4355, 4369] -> 4361.94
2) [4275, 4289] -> 4282.33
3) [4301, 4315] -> 4312.01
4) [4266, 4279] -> 4278.39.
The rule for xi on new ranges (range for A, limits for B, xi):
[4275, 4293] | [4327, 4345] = 15.4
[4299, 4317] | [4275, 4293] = 14.2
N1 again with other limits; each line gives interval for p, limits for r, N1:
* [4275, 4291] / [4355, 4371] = 0.9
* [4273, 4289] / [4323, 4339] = 0.4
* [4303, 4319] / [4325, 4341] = 1.0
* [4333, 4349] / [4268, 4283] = 2.7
